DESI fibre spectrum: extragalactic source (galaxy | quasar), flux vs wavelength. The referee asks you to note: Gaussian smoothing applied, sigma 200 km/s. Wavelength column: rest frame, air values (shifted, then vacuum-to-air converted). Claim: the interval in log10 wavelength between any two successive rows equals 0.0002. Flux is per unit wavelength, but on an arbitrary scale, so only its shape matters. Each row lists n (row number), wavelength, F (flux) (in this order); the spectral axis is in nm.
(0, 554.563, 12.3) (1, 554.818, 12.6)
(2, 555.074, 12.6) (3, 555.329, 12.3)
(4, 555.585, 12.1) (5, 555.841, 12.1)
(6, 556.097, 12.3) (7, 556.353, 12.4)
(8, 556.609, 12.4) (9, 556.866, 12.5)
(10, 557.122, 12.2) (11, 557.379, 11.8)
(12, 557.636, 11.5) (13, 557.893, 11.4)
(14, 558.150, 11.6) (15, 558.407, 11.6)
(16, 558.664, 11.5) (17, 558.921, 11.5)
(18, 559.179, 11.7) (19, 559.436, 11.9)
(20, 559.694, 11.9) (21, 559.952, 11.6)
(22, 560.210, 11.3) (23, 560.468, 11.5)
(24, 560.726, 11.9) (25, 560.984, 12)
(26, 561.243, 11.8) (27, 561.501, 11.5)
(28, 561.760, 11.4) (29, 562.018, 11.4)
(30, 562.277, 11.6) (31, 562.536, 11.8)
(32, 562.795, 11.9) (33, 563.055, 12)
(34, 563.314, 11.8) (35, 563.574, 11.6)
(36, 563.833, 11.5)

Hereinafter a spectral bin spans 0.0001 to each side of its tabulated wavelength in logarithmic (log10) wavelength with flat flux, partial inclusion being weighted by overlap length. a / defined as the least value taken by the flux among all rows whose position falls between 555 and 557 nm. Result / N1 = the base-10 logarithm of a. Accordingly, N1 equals 1.083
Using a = 12.1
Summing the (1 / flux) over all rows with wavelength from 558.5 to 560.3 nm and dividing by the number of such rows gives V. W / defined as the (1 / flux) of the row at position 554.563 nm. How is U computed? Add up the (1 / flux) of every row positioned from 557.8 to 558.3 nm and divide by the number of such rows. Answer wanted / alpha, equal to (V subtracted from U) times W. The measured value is 0.0001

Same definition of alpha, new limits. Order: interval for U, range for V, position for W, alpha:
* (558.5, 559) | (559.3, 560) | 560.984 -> 0.0002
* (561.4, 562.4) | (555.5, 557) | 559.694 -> 0.0005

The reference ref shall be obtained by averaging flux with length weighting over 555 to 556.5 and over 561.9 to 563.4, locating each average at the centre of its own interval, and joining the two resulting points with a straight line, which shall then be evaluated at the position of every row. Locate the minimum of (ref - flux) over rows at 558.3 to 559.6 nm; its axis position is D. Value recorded 559.436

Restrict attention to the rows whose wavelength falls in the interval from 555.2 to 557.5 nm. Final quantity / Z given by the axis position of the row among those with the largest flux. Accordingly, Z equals 556.866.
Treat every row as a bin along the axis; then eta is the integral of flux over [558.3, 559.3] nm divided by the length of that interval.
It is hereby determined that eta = 11.6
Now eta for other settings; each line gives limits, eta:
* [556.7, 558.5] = 11.8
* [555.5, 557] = 12.3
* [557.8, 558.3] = 11.5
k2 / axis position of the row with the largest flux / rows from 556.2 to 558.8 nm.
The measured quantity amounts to 556.866 nm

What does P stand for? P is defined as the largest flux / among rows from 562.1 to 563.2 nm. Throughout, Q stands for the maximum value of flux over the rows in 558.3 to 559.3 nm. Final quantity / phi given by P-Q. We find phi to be 0.3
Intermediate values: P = 12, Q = 11.7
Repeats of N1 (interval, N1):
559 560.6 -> 1.053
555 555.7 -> 1.083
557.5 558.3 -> 1.057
